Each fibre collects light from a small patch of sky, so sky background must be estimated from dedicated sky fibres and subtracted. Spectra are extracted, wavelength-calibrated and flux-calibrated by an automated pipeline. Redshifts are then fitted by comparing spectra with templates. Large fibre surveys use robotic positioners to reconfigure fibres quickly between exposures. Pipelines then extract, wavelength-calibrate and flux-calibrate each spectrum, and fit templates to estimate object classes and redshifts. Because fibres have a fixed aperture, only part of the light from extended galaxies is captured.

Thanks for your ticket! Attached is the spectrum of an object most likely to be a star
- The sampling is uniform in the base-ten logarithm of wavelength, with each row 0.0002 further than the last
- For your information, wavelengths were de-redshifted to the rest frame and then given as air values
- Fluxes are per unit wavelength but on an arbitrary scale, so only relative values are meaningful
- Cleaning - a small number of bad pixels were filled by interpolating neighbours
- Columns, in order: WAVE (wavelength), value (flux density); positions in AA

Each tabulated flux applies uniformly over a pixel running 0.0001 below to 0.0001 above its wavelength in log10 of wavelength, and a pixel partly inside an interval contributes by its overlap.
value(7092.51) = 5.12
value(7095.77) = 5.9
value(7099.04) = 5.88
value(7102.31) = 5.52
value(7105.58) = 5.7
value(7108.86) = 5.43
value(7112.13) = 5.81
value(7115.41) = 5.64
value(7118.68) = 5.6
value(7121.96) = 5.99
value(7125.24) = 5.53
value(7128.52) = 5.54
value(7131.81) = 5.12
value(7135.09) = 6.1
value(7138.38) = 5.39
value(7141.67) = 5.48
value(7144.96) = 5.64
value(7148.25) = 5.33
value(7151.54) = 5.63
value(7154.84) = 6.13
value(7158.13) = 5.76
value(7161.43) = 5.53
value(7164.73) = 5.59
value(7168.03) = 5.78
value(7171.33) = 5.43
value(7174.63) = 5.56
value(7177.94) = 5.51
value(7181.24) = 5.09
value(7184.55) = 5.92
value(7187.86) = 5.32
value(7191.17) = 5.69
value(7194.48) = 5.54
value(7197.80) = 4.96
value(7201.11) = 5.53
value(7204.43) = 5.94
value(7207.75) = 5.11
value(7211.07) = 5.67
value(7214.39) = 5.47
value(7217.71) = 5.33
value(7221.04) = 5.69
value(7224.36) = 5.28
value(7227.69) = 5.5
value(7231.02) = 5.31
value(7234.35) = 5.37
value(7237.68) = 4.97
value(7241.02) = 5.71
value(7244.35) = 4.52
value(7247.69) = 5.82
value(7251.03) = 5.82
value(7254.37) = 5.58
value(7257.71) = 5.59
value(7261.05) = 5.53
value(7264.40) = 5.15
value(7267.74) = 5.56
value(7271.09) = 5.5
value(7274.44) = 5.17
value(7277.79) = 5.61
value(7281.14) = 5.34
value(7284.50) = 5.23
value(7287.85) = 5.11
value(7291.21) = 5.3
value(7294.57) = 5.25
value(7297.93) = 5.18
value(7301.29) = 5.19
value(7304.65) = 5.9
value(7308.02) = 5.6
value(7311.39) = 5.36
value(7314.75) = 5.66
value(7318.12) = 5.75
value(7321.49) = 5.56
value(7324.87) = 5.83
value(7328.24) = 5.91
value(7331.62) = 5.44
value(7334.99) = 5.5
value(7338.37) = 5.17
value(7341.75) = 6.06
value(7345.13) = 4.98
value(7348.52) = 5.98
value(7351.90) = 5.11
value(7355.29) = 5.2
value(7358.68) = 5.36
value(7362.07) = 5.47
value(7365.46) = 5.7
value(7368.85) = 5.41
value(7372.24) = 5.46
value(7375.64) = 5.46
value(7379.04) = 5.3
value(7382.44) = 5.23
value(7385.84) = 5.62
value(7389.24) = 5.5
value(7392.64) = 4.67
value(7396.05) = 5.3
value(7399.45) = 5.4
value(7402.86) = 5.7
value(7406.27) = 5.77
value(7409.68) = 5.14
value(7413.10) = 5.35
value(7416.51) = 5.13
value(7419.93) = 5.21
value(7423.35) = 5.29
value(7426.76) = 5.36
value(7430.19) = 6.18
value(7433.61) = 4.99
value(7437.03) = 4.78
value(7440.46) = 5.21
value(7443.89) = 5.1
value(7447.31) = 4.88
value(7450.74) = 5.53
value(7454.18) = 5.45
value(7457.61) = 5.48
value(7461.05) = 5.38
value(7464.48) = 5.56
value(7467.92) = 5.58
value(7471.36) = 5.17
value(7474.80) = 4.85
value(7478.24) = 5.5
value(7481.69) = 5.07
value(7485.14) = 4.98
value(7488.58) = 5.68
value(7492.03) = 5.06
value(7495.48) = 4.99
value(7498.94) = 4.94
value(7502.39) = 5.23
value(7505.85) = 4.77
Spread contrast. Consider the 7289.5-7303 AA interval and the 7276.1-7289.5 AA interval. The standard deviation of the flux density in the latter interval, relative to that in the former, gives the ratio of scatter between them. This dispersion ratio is 3.8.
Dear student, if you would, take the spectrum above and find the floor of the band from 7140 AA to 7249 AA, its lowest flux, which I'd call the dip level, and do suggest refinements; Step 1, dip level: 4.52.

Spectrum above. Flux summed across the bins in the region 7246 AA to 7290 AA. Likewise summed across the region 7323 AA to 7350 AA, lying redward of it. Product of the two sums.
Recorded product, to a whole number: 3186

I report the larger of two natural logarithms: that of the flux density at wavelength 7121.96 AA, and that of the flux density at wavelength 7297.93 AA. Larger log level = 1.79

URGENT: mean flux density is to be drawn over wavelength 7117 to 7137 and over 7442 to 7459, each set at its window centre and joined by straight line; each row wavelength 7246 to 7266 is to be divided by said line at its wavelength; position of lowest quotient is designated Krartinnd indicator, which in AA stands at 7264.40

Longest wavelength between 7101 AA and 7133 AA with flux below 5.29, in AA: 7131.81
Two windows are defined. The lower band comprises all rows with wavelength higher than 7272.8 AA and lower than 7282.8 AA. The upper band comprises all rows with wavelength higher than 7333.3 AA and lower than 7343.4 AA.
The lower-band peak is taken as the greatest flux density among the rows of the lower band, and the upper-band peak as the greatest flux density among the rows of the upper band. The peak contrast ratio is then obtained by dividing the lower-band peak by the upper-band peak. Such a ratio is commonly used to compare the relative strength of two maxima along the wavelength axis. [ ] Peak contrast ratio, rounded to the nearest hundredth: 0.93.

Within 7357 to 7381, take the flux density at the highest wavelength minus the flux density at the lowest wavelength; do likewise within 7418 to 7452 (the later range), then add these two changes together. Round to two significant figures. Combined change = 0.26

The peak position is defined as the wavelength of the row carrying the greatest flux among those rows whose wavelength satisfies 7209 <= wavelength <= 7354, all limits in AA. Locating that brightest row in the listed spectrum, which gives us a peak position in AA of 7341.75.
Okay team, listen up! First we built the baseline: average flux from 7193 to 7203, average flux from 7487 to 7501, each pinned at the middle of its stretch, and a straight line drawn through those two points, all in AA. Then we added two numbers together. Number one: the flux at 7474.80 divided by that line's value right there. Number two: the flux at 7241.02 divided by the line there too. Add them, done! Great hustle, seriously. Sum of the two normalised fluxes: 2.01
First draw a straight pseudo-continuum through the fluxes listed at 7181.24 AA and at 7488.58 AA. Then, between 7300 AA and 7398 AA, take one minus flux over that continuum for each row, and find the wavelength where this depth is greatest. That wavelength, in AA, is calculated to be 7392.64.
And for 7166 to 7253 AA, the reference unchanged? 7244.35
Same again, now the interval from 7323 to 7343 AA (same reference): 7338.37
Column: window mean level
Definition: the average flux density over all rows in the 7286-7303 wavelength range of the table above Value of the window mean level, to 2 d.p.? 5.21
